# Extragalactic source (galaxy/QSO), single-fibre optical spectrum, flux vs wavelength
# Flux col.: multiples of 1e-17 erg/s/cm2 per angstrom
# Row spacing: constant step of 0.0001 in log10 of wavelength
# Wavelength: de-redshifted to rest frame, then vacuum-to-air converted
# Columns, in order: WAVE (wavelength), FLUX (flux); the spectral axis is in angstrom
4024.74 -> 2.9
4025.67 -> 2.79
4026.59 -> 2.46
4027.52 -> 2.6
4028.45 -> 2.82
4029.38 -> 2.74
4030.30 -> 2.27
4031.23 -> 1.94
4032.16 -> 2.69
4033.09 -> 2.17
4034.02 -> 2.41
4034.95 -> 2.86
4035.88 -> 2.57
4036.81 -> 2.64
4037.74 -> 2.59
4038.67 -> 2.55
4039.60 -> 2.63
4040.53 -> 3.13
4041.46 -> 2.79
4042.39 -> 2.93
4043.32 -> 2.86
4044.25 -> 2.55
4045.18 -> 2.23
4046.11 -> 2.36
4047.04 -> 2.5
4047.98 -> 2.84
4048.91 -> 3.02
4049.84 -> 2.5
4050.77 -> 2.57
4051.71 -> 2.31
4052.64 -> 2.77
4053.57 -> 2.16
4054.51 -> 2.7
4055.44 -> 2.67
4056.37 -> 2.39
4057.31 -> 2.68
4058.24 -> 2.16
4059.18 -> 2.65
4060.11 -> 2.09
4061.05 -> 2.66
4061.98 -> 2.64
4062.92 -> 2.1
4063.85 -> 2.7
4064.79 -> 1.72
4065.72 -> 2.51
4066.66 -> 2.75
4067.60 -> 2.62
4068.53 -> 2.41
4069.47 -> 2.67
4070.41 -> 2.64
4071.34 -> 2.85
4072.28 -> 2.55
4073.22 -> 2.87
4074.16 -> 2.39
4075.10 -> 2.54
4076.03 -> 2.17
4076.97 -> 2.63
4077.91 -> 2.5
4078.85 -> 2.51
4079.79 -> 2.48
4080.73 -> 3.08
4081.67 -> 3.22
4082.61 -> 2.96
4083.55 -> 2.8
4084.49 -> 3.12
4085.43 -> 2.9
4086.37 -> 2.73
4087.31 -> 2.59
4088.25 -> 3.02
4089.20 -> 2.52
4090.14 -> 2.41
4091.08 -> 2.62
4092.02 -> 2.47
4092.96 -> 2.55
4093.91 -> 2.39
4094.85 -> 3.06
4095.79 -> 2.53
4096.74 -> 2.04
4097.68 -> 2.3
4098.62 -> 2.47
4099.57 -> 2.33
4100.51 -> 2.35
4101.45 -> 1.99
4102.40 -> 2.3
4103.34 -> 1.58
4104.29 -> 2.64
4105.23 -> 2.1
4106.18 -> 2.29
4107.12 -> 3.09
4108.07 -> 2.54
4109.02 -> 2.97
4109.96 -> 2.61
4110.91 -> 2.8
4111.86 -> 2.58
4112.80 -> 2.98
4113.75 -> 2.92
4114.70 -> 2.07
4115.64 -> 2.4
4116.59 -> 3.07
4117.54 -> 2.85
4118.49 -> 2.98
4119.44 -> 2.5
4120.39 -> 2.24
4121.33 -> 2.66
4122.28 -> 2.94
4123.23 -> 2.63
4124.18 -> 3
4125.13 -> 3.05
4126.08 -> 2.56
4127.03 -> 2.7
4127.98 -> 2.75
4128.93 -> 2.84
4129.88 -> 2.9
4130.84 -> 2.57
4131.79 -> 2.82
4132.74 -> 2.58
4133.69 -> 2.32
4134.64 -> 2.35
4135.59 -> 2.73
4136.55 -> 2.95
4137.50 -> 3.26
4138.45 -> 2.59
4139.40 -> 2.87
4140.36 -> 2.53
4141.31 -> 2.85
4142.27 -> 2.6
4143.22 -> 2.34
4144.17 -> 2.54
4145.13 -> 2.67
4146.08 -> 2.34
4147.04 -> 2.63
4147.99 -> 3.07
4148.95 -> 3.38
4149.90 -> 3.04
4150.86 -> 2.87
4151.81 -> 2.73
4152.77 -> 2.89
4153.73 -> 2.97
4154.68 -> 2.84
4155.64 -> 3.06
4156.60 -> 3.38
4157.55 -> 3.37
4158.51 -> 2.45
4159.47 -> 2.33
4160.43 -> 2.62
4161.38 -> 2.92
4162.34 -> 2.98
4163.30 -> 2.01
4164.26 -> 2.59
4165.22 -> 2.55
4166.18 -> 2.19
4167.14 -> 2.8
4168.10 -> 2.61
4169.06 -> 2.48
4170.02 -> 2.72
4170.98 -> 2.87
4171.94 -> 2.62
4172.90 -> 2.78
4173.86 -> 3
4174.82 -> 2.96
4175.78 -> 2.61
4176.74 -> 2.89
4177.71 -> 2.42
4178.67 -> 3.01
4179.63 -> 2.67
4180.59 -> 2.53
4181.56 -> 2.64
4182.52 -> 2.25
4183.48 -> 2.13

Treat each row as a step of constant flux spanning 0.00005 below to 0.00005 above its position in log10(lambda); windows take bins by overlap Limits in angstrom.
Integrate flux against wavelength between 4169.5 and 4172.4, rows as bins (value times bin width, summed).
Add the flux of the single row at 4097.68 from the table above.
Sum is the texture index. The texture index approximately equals 10.2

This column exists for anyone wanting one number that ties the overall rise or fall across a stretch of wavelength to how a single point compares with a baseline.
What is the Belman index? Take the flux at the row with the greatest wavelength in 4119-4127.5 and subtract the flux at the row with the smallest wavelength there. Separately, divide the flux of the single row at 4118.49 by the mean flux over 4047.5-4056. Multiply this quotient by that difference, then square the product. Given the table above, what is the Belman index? 0.052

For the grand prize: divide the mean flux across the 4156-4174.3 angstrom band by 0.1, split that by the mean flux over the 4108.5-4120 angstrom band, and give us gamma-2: 9.9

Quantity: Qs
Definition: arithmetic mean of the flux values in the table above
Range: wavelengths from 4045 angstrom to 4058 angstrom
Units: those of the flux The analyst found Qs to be 2.55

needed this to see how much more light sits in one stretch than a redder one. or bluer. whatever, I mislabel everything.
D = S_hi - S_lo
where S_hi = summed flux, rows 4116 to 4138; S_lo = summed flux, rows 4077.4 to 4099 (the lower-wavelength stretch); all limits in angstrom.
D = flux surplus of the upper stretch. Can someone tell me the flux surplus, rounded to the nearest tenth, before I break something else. 2.0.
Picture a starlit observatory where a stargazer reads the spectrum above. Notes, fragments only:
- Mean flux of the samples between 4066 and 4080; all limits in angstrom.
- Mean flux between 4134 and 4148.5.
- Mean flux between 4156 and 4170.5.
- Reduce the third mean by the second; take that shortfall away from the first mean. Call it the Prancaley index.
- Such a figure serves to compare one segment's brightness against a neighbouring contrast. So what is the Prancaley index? 2.59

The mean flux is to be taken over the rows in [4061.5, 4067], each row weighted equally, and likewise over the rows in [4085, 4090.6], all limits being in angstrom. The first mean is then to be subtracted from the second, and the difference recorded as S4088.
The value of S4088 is 0.29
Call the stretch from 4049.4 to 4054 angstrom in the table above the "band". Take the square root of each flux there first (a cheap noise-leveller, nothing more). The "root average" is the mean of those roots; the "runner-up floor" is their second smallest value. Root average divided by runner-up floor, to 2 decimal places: 1.03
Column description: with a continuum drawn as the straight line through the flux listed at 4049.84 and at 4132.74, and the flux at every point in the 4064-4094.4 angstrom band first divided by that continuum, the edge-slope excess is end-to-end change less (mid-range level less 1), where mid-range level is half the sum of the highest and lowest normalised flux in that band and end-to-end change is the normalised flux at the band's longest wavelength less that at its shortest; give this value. 0.3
